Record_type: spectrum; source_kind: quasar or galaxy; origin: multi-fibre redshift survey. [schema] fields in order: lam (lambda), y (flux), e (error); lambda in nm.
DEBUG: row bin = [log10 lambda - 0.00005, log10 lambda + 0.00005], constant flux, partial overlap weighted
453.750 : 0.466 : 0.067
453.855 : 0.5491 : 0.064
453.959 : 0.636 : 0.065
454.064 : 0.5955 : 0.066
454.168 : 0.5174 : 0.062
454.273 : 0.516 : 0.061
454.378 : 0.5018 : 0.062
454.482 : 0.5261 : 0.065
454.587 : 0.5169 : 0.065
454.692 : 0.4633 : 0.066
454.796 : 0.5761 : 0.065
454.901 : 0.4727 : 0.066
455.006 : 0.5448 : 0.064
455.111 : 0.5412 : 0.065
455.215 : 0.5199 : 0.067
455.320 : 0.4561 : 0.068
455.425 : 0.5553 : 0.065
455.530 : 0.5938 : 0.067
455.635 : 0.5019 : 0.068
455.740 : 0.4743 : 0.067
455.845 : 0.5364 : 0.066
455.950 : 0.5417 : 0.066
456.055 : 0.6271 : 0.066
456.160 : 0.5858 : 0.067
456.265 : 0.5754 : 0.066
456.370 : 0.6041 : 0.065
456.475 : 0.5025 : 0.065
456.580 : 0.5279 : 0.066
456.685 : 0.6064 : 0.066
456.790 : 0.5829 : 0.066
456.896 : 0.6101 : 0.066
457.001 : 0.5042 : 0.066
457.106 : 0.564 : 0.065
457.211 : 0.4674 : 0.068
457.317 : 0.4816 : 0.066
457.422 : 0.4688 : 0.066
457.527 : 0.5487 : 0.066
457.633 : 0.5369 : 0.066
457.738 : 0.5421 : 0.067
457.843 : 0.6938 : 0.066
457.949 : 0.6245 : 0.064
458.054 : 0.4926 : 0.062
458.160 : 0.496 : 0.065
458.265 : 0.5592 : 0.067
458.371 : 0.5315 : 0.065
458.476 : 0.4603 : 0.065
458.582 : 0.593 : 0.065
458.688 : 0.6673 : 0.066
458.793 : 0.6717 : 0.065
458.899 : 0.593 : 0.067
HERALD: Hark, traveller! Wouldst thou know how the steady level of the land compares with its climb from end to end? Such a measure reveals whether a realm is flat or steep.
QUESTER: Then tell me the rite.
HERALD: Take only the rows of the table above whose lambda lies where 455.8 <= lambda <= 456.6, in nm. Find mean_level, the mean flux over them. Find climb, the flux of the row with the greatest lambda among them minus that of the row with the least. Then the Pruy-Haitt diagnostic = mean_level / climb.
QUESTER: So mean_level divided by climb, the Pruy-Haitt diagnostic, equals -66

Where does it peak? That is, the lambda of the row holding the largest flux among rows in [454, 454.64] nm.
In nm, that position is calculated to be 454.064 nm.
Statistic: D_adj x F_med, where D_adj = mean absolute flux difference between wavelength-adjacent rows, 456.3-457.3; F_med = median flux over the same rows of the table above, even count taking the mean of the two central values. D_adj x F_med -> 0.037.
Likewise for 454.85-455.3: 0.017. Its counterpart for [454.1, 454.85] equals 0.019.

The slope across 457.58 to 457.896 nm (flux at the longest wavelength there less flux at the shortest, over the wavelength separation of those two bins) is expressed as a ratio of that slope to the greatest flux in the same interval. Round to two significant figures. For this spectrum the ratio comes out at 1.1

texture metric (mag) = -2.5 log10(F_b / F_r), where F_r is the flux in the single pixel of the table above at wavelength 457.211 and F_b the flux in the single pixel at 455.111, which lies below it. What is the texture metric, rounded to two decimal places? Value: -0.16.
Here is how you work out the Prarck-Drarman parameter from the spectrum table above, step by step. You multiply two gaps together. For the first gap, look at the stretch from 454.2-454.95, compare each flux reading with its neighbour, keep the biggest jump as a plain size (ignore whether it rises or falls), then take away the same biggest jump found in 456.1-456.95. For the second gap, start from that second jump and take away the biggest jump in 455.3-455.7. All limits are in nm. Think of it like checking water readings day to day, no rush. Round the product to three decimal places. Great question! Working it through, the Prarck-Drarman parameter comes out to 0.000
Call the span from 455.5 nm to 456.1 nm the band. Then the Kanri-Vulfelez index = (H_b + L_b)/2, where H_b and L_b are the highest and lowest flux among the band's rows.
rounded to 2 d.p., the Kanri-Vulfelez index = 0.55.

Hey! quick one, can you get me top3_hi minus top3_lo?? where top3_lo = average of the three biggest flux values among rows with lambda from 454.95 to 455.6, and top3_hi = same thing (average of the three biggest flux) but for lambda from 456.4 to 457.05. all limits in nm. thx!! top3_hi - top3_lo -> 0.04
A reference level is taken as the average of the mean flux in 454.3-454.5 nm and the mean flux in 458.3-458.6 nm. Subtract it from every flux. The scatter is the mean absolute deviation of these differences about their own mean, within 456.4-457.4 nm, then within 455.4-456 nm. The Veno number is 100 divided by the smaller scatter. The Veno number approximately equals 3275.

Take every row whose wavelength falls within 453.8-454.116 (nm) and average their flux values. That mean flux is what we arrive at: 0.59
